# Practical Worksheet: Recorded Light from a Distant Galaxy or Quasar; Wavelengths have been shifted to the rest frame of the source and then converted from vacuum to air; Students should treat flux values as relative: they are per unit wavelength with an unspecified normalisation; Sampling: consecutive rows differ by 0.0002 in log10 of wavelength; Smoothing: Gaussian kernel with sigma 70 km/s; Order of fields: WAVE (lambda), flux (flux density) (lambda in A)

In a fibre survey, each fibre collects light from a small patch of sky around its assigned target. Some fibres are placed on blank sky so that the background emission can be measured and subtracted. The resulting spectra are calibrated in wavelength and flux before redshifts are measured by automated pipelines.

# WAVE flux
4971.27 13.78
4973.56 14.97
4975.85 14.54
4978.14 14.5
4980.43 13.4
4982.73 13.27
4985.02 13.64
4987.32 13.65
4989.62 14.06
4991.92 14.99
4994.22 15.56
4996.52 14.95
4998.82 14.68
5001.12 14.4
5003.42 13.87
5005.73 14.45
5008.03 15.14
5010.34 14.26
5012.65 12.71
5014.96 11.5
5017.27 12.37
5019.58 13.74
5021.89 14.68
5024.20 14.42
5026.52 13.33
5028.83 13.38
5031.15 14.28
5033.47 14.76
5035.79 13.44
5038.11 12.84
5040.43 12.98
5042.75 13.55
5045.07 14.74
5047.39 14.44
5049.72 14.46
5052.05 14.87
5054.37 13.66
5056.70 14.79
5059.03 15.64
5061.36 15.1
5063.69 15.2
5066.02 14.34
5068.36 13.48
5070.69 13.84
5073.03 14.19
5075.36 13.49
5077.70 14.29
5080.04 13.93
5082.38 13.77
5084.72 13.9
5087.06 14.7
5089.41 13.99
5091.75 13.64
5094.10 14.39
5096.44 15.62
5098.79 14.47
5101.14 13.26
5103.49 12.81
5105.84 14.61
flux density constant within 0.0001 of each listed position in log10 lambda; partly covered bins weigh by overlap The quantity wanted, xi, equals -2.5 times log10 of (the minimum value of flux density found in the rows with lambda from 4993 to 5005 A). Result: -2.855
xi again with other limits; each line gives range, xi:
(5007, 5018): -2.652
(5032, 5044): -2.771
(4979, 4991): -2.807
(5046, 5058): -2.839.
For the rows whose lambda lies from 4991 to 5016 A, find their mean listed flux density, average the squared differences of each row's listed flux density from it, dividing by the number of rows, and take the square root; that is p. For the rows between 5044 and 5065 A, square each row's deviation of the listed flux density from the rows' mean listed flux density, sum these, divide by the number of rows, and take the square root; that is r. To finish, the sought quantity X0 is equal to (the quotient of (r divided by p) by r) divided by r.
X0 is 1.7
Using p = 1.1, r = 0.53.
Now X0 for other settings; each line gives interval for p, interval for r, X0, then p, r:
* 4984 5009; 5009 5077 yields 1.8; 0.6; 0.91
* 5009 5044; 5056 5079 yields 1.6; 0.9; 0.70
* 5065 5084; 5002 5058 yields 3.5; 0.3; 0.90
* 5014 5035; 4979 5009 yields 1.4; 1.0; 0.70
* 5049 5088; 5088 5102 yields 2.2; 0.6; 0.75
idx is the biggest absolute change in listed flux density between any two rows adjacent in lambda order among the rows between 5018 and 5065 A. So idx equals 1.3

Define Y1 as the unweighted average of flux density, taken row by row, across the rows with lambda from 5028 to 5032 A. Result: 13.8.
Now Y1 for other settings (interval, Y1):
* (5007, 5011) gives 14.7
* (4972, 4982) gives 14.4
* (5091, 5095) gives 14.0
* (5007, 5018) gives 13.2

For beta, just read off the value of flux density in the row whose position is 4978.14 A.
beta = 14.5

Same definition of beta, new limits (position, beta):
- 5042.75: 13.55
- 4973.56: 14.97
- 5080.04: 13.93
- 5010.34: 14.26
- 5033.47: 14.76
